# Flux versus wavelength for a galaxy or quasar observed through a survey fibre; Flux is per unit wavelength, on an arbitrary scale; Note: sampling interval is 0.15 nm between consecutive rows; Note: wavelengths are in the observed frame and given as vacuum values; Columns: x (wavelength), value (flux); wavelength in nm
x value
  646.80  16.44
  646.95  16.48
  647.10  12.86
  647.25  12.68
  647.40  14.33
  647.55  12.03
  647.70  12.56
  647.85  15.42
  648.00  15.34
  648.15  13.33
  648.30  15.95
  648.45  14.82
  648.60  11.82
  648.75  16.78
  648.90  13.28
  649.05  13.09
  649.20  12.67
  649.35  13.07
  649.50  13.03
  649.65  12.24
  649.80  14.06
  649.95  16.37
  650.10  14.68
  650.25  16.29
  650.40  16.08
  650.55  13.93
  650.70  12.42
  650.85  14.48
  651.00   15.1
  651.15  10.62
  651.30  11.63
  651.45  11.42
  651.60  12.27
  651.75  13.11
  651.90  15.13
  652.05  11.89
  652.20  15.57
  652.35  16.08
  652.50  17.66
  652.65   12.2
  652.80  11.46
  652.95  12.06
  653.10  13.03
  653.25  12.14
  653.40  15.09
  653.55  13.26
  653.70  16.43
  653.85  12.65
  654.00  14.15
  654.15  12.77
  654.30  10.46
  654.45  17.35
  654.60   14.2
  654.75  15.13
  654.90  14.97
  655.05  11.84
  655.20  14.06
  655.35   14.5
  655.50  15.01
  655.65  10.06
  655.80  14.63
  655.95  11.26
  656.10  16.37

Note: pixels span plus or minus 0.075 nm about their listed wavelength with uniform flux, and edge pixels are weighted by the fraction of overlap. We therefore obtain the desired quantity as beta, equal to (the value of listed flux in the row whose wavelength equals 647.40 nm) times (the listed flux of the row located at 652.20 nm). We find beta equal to 223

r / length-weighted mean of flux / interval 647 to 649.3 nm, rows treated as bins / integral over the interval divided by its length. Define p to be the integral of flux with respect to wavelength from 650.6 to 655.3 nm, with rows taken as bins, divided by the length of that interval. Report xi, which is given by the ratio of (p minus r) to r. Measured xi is -0.02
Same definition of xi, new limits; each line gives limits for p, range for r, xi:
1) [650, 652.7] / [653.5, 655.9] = 0.01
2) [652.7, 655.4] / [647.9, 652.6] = -0.03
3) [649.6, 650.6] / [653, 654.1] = 0.08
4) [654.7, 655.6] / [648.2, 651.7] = 0.03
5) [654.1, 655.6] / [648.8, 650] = 0.04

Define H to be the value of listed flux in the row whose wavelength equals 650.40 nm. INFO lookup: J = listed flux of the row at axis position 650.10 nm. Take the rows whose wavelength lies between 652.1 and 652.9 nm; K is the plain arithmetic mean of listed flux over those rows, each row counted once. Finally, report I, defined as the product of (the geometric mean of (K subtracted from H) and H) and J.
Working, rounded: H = 16.08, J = 14.68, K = 14.6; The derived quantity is 72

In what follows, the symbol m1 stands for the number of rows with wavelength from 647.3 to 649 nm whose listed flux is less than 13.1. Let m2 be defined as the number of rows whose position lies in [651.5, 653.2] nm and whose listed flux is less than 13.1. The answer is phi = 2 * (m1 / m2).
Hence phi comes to 1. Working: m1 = 3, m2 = 6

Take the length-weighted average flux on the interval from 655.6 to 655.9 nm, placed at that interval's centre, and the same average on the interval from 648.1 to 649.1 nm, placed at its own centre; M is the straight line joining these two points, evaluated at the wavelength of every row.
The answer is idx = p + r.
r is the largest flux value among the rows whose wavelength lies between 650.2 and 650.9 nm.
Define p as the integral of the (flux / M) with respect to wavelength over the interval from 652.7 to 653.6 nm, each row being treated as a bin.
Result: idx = 17.17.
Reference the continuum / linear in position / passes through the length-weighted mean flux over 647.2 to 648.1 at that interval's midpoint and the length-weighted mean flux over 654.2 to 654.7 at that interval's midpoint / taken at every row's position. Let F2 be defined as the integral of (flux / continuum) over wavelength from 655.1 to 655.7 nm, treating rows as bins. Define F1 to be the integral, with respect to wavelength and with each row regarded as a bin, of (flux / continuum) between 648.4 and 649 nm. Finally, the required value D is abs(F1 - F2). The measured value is 0.037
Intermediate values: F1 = 0.614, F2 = 0.576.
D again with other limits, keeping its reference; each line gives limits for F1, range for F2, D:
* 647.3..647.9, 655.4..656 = 0.038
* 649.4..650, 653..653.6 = 0.025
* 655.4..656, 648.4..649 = 0.064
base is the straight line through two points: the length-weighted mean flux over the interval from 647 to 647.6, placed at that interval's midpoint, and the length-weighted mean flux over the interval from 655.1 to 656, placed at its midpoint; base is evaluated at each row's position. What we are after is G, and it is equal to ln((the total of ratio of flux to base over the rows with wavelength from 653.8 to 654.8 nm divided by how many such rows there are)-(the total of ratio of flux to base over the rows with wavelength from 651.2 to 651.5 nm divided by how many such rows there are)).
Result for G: -1.8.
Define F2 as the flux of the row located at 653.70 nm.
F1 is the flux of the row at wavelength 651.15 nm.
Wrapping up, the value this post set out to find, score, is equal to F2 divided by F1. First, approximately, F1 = 10.62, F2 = 16.43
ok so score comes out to 1.55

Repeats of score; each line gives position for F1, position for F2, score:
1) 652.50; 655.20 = 0.80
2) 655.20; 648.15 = 0.95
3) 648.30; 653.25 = 0.76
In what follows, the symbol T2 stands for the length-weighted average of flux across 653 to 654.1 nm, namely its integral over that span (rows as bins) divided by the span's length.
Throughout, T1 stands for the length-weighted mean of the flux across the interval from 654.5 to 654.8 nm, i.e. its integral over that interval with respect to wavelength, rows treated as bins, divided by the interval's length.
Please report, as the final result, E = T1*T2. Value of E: 204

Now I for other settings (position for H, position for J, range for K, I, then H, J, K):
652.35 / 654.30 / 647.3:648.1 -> 61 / 16.08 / 10.46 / 13.9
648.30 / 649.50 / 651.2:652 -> 94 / 15.95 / 13.03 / 12.7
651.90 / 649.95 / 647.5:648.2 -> 75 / 15.13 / 16.37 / 13.7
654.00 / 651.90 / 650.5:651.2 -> 52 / 14.15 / 15.13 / 13.3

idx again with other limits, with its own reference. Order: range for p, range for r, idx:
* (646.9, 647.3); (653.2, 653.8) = 16.81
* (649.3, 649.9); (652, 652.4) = 16.65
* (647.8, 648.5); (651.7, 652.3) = 16.30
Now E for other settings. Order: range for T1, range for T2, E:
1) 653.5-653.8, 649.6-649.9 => 200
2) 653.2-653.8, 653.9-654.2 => 192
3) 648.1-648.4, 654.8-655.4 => 205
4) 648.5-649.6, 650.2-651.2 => 190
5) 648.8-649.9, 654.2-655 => 189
